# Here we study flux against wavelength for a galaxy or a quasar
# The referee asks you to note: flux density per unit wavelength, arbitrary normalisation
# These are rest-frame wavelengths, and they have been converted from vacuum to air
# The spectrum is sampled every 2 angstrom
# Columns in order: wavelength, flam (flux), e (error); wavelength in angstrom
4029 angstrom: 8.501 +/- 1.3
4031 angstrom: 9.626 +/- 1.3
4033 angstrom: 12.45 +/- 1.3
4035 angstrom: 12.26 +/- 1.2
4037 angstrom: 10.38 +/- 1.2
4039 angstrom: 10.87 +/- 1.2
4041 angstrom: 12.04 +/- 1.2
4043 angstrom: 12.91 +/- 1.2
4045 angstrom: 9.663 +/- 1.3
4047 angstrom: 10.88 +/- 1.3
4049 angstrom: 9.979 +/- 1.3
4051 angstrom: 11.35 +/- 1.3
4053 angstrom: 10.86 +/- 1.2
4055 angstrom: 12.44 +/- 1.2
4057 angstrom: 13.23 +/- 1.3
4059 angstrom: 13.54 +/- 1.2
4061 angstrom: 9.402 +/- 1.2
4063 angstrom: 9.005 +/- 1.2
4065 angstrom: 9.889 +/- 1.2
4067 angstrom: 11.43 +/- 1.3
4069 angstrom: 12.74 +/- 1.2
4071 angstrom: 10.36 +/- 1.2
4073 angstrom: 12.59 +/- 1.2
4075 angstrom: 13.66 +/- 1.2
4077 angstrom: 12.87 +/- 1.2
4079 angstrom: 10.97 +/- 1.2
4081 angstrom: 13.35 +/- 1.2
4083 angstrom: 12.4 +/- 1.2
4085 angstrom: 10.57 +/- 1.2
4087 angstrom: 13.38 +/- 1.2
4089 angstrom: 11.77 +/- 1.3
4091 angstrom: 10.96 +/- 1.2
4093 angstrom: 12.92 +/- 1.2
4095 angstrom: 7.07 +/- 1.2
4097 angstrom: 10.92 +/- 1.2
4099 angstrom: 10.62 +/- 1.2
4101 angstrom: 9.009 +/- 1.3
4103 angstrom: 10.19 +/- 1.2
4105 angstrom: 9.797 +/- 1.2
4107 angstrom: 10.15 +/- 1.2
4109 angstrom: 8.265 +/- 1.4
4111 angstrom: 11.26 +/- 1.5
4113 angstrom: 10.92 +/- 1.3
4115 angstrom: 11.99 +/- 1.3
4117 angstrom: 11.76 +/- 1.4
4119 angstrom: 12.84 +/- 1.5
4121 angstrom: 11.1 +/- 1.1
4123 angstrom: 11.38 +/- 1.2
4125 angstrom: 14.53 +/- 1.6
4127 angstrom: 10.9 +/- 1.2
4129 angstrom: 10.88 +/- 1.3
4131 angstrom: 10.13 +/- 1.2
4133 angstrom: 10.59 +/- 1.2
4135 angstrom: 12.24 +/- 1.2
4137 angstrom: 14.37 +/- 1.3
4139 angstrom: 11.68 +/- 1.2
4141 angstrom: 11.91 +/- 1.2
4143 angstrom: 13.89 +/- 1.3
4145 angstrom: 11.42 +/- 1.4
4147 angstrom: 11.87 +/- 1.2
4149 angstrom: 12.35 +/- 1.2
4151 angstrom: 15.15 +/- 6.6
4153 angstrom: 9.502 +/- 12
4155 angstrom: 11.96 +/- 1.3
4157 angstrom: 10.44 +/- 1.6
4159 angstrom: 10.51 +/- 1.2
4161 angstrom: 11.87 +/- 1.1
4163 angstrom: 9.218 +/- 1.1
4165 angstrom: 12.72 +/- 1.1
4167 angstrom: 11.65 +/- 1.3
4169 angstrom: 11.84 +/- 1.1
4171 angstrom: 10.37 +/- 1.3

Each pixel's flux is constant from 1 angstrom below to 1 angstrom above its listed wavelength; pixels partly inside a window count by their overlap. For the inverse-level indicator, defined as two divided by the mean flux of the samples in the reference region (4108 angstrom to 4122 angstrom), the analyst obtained 0.179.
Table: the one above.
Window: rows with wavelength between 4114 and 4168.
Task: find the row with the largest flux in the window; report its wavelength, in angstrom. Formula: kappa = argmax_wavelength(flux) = 4151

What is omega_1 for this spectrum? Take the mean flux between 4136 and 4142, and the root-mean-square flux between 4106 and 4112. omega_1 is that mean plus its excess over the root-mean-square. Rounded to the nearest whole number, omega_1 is 15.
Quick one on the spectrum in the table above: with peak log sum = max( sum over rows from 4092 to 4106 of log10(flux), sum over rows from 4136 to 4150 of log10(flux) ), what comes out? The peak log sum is 7.7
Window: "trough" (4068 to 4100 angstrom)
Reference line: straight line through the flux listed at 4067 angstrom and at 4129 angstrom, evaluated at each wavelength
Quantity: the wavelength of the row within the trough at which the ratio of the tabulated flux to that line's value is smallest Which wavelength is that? 4095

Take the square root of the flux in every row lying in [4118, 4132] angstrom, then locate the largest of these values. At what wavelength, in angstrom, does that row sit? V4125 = 4125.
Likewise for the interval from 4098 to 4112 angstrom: 4111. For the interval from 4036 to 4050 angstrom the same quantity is 4043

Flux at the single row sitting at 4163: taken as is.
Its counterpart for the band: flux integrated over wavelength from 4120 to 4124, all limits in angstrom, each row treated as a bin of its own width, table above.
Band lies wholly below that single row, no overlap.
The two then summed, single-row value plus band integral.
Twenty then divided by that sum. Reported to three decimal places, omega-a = 0.369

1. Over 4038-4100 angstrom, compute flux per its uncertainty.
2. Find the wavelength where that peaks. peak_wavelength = 4075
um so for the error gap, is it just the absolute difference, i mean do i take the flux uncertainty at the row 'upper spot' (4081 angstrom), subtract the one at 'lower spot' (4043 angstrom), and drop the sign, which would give 0.00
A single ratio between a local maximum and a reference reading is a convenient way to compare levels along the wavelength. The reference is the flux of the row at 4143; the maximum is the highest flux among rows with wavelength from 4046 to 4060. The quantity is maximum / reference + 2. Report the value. 2.97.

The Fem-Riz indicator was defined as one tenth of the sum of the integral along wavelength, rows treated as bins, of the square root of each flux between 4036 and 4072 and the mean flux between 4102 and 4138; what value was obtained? 13.1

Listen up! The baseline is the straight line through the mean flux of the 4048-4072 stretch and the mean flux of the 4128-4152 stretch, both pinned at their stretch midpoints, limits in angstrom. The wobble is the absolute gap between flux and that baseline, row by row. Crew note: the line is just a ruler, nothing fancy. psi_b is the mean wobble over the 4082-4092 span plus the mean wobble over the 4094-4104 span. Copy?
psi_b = 3.0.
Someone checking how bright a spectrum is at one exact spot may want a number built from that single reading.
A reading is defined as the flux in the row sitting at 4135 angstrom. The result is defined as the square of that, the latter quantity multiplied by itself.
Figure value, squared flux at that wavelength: 150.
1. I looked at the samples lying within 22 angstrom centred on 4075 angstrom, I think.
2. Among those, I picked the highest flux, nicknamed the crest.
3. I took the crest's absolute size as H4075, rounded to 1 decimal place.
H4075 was 13.7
